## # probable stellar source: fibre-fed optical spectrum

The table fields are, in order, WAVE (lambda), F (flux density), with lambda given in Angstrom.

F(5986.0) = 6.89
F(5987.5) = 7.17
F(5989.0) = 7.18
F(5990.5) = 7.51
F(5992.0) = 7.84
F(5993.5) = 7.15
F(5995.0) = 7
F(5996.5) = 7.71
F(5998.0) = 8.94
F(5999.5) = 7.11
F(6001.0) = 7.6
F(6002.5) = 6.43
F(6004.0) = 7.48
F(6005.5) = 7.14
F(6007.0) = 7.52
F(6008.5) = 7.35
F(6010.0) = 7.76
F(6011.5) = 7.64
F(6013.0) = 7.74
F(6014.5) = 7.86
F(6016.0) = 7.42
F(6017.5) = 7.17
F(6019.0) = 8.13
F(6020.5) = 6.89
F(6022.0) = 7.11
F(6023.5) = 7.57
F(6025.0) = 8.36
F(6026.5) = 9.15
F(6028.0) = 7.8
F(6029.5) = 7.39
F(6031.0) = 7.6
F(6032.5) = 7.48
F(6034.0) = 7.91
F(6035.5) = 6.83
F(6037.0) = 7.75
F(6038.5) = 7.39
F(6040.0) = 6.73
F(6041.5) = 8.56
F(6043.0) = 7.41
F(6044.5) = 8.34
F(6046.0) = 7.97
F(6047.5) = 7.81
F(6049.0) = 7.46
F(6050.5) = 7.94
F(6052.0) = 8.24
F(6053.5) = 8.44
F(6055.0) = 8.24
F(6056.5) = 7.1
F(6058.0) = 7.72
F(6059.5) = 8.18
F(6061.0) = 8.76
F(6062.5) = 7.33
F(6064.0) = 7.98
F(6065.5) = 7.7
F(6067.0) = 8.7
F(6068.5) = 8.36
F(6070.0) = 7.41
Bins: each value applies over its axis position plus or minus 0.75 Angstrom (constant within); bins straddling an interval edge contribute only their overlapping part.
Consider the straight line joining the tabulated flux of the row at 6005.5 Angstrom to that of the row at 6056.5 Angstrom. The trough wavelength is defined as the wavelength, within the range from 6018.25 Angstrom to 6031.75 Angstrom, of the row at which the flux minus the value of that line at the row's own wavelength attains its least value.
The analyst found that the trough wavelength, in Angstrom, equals 6020.5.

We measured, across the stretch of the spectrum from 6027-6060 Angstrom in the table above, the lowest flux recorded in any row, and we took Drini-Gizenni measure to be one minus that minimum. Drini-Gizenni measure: -5.73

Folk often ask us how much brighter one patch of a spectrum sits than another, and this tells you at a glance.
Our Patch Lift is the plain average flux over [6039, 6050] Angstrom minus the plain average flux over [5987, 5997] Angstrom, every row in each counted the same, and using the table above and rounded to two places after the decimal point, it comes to 0.39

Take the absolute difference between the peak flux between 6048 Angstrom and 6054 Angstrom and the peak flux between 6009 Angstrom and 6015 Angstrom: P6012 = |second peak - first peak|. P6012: 0.58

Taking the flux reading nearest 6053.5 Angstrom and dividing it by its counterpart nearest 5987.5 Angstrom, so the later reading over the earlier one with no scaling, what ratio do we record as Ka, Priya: 1.18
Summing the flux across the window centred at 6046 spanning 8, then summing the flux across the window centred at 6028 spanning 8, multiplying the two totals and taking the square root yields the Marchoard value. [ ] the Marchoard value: 39.6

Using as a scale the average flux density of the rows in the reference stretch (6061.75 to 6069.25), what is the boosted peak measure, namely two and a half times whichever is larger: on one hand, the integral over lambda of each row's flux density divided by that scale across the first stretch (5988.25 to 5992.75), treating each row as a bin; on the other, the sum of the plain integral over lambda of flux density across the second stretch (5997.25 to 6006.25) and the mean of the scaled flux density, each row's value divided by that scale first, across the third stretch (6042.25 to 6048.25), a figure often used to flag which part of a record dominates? 170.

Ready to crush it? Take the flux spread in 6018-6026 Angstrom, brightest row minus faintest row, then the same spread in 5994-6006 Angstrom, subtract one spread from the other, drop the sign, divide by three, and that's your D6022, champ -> 0.35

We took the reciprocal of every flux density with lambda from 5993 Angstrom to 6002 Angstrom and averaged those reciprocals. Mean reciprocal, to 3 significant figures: 0.133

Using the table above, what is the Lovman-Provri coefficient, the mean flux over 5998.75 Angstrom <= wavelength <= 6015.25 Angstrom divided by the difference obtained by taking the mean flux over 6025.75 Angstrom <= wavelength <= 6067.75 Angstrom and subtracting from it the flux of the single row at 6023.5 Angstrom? 26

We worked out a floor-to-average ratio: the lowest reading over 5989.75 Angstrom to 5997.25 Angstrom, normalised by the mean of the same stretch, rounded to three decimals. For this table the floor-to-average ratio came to 0.941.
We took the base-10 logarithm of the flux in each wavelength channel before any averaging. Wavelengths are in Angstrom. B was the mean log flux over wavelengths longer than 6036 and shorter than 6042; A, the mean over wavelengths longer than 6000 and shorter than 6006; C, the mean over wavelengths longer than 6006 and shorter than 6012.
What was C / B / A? 1.17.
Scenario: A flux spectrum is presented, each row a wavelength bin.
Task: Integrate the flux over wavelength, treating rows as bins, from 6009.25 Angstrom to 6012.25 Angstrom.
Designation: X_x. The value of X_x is 23.1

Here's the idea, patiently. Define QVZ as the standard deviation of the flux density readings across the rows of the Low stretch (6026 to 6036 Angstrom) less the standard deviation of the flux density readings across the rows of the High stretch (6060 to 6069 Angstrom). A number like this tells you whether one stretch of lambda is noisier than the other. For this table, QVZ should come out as 0.14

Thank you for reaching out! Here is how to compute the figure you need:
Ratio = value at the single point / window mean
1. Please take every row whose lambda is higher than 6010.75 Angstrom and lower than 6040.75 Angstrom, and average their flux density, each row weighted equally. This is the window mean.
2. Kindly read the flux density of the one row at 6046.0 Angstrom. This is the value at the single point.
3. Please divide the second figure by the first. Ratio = 1.05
